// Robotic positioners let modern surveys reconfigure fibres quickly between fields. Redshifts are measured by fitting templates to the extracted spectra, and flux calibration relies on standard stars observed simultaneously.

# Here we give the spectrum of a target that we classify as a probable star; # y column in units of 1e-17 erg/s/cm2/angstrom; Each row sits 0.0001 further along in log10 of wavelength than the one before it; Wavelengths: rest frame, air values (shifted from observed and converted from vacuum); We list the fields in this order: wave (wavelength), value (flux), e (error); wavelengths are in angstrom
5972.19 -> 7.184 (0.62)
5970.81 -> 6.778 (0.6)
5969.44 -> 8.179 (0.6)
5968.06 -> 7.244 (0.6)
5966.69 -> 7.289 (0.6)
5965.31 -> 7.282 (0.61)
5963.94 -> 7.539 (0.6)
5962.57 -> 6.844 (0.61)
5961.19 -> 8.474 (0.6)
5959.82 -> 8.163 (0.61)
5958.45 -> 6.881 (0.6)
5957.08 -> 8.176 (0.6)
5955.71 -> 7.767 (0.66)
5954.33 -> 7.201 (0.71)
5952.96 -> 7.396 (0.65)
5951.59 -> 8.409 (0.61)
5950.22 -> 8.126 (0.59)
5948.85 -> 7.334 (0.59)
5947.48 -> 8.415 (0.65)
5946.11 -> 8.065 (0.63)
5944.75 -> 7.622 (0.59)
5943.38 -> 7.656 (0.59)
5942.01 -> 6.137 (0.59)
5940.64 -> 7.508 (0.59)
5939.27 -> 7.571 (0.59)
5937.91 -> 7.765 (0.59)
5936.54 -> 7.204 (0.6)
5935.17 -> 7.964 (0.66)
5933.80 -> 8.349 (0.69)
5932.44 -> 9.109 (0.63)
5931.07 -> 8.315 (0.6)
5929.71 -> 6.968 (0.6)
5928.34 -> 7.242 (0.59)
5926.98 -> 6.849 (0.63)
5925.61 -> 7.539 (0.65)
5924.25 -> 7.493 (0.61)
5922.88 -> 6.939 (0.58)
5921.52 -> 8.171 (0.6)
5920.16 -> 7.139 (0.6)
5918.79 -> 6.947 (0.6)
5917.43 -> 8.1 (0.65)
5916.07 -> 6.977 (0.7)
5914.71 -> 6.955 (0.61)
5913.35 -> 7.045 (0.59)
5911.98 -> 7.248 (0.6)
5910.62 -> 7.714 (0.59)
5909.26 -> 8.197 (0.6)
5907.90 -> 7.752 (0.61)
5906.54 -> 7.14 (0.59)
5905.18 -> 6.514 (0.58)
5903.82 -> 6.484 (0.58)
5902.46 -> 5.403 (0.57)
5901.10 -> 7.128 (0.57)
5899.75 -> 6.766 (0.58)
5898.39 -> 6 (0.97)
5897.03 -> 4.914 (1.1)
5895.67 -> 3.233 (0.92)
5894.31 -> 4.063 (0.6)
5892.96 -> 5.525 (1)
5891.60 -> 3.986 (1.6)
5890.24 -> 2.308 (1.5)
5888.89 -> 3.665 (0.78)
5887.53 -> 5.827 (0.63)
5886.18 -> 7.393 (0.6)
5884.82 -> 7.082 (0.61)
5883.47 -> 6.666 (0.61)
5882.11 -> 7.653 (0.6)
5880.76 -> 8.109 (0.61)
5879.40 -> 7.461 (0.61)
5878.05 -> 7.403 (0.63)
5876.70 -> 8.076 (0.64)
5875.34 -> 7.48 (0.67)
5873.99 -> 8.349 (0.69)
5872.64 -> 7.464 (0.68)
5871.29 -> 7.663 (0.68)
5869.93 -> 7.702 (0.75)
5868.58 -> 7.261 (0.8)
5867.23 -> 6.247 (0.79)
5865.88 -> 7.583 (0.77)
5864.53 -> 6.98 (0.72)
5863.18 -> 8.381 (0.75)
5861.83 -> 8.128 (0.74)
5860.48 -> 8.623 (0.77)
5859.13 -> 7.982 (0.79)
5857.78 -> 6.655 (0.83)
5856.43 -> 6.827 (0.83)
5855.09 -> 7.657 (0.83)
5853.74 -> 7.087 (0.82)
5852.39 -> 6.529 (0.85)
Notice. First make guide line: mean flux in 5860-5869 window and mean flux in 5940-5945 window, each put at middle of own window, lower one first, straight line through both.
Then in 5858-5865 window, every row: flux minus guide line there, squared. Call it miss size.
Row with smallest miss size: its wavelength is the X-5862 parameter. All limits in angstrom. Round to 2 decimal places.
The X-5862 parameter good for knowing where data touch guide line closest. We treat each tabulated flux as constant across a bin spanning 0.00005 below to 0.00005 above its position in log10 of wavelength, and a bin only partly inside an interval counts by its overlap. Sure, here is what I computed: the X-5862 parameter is 5859.13 angstrom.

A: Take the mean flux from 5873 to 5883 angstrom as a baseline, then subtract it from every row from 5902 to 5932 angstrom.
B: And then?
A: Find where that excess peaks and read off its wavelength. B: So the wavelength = 5931.07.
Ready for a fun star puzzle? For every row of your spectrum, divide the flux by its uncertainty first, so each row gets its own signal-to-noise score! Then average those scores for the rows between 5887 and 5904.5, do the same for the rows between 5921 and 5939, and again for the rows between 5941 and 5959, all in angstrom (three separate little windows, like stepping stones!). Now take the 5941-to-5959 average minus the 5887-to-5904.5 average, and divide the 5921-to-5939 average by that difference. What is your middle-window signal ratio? 2.3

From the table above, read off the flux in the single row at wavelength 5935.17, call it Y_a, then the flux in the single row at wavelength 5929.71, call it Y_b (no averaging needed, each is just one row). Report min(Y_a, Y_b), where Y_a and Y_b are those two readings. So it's 6.97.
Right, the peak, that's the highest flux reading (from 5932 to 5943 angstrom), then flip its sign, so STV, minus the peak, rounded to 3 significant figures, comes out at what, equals -9.11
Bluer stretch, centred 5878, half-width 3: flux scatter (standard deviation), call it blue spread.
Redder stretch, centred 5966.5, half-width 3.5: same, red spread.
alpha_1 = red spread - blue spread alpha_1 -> 0.0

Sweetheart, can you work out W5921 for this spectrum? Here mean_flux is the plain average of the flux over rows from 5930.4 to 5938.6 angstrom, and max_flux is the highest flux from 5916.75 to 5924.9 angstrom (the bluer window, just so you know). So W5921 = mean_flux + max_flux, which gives 16.3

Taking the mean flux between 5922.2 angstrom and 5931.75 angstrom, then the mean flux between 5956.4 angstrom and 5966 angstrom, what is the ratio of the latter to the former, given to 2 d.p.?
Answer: 1.04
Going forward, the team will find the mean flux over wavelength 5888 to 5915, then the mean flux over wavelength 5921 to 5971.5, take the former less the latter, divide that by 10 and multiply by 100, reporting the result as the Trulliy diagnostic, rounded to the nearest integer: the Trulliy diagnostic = -17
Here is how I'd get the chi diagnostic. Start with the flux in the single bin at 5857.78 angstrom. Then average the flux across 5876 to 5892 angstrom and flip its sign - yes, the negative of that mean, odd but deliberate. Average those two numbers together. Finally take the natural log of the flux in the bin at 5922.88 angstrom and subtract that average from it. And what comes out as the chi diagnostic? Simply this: 1.8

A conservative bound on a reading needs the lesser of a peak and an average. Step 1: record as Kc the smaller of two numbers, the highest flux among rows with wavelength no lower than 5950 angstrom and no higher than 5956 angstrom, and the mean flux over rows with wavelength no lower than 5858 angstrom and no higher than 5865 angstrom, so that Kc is 8.0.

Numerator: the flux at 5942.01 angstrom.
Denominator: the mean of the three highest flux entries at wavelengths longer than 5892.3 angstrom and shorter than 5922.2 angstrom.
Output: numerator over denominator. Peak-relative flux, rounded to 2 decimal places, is 0.75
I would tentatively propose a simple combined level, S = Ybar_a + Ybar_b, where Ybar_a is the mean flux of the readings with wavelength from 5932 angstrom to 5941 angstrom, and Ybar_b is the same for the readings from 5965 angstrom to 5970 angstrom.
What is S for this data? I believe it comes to 15.4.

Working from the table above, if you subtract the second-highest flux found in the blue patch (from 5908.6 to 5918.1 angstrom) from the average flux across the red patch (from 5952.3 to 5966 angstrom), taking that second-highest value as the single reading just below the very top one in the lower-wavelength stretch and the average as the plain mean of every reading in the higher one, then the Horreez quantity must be -0.5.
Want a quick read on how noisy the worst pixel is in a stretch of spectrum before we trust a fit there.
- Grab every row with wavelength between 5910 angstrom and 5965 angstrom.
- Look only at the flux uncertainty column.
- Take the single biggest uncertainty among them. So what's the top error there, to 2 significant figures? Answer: 0.71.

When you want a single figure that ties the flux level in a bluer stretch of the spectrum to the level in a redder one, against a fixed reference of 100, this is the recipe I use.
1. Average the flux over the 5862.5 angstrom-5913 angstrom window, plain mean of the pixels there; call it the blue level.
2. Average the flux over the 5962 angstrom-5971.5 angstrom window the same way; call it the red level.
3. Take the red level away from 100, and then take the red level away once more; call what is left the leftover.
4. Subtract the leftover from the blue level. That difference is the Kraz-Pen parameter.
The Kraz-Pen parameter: -78.8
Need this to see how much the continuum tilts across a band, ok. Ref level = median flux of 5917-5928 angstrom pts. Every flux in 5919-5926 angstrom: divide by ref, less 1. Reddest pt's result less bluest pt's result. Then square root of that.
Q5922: 0.23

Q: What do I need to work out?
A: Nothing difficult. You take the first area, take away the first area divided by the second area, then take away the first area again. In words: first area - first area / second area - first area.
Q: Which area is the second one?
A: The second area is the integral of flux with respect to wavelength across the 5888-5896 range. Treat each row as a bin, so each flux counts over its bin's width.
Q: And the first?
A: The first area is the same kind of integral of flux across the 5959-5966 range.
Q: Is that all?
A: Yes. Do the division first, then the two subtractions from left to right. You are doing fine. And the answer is -1.7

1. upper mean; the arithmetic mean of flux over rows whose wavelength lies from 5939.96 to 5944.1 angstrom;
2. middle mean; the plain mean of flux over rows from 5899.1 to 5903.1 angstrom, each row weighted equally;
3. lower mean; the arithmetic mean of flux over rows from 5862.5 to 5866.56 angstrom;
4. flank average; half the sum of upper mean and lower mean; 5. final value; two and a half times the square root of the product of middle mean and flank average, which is 17.2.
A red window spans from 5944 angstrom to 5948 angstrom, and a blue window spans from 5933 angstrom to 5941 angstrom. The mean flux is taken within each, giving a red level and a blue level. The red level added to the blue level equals 15.8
